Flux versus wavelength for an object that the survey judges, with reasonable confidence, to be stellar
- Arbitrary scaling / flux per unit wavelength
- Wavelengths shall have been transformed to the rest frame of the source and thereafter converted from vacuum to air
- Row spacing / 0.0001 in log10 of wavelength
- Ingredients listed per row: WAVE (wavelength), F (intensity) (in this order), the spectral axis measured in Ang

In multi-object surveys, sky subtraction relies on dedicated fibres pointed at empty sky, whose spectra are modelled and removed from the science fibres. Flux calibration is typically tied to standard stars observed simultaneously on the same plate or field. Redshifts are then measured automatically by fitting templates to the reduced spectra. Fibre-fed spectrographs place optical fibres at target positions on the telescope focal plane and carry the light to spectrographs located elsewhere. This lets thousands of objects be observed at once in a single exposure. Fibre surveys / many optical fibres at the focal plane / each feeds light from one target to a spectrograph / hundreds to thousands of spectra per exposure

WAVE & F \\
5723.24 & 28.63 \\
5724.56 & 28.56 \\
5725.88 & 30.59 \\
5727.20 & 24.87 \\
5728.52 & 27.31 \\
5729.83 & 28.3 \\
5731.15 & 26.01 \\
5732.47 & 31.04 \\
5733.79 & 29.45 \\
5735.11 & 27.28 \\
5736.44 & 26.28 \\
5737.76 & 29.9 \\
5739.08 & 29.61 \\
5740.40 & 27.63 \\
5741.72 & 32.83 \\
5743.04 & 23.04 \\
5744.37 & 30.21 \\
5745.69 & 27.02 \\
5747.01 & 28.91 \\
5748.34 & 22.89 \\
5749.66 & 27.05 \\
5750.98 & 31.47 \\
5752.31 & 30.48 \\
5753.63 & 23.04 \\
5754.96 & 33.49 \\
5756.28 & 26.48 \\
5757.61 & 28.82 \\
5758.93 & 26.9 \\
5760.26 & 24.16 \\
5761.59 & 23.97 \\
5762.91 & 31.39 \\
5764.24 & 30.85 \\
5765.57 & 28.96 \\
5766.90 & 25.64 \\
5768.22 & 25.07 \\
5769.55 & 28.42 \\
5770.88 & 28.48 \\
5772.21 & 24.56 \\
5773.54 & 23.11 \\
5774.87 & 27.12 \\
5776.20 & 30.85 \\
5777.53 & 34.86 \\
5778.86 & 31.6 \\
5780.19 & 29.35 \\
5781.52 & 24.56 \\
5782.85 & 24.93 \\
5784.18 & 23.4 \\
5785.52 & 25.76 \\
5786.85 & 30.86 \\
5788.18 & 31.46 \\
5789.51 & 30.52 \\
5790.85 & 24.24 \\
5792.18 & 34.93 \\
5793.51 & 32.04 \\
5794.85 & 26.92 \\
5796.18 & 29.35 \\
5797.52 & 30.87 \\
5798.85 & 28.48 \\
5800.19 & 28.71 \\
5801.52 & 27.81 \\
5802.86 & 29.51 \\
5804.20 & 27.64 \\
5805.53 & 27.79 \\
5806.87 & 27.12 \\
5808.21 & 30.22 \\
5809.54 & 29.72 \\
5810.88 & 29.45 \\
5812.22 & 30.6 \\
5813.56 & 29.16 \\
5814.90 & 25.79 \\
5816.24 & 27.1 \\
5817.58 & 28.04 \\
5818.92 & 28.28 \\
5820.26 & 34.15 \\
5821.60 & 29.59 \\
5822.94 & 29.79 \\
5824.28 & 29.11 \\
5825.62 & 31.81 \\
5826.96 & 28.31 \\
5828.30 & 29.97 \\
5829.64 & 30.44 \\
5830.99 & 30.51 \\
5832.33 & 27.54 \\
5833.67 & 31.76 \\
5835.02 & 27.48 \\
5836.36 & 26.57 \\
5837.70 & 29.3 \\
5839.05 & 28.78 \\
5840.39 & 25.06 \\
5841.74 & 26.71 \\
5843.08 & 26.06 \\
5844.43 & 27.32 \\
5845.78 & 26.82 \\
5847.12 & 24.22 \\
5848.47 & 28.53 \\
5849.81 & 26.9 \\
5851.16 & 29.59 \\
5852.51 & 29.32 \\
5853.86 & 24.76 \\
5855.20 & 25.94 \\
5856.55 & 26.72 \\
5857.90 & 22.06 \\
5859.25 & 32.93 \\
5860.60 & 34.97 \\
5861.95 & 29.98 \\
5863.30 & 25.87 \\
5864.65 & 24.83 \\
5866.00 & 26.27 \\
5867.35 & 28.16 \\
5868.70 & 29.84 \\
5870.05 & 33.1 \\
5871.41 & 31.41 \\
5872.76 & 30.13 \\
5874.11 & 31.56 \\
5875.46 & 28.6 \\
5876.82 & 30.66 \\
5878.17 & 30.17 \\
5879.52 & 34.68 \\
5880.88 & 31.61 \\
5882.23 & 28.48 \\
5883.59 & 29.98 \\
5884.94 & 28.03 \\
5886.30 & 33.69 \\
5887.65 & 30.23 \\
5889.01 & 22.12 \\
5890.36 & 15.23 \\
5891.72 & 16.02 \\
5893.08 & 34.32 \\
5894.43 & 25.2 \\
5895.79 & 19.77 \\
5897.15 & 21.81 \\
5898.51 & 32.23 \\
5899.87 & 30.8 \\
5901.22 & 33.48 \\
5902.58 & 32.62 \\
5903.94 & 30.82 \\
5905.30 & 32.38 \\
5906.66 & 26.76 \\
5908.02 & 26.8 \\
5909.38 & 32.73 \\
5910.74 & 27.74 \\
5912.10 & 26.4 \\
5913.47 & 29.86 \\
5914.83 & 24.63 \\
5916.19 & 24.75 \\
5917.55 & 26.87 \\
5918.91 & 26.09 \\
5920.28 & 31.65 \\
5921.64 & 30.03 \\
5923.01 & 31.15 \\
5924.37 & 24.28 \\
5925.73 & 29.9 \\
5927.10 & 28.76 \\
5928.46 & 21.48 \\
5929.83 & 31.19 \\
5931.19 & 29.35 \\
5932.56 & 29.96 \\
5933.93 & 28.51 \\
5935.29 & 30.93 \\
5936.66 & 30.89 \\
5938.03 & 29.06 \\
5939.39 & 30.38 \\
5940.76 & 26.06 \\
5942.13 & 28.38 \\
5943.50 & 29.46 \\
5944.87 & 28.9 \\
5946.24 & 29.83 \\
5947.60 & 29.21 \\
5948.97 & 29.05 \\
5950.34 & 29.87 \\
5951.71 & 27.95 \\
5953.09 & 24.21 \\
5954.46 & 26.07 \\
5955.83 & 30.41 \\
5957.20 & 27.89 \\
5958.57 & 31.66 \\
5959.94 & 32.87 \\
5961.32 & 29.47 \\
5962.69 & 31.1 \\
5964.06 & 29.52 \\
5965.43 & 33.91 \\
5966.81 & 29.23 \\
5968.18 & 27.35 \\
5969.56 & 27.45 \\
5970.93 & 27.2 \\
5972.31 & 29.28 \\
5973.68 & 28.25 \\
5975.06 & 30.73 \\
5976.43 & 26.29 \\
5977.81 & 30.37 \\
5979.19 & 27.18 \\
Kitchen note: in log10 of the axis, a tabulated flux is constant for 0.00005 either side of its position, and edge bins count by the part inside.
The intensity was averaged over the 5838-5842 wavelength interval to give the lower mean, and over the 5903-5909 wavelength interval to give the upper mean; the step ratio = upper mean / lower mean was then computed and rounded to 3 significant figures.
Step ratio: 1.09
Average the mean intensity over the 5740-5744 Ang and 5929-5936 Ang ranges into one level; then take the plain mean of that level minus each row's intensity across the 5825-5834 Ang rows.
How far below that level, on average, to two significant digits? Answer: -1.1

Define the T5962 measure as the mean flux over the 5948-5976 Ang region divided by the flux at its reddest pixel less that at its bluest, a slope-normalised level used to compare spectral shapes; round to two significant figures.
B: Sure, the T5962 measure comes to 17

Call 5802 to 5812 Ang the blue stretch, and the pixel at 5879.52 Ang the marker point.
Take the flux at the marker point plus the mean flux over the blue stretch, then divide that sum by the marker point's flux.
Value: 1.83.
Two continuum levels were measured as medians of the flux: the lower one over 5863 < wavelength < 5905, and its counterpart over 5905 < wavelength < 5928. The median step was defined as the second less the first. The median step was -2.4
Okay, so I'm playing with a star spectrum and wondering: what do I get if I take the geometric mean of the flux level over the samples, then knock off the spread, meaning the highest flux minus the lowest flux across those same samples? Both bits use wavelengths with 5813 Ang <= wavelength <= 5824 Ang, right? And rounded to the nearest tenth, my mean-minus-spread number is 20.5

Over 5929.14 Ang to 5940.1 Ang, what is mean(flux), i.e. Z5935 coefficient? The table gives 30.0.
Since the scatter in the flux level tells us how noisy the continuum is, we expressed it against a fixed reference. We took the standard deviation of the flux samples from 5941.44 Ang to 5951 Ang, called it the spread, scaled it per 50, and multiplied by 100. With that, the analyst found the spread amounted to 1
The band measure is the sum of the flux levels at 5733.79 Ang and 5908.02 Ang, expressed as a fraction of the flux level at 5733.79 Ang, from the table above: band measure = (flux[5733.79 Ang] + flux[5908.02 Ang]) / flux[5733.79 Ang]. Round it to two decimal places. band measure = 1.91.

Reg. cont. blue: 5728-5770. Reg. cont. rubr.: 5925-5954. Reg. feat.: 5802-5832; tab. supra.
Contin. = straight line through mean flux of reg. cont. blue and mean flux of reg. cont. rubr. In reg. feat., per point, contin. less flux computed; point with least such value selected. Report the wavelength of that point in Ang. 5820.26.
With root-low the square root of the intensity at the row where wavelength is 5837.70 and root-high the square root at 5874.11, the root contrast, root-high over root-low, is 1.04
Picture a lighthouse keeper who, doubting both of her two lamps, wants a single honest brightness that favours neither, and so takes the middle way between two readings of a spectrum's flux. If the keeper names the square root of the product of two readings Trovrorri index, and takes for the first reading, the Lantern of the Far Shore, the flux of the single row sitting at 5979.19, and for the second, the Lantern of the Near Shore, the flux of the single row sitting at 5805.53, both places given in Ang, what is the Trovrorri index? 27.5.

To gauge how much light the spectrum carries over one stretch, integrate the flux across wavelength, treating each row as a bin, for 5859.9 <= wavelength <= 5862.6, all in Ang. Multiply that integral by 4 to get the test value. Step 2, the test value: 351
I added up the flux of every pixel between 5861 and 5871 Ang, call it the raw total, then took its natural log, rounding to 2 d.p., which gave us 5.29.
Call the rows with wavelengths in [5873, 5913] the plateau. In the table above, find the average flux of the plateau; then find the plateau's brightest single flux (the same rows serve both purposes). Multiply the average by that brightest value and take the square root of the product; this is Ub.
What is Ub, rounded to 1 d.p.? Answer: 31.4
